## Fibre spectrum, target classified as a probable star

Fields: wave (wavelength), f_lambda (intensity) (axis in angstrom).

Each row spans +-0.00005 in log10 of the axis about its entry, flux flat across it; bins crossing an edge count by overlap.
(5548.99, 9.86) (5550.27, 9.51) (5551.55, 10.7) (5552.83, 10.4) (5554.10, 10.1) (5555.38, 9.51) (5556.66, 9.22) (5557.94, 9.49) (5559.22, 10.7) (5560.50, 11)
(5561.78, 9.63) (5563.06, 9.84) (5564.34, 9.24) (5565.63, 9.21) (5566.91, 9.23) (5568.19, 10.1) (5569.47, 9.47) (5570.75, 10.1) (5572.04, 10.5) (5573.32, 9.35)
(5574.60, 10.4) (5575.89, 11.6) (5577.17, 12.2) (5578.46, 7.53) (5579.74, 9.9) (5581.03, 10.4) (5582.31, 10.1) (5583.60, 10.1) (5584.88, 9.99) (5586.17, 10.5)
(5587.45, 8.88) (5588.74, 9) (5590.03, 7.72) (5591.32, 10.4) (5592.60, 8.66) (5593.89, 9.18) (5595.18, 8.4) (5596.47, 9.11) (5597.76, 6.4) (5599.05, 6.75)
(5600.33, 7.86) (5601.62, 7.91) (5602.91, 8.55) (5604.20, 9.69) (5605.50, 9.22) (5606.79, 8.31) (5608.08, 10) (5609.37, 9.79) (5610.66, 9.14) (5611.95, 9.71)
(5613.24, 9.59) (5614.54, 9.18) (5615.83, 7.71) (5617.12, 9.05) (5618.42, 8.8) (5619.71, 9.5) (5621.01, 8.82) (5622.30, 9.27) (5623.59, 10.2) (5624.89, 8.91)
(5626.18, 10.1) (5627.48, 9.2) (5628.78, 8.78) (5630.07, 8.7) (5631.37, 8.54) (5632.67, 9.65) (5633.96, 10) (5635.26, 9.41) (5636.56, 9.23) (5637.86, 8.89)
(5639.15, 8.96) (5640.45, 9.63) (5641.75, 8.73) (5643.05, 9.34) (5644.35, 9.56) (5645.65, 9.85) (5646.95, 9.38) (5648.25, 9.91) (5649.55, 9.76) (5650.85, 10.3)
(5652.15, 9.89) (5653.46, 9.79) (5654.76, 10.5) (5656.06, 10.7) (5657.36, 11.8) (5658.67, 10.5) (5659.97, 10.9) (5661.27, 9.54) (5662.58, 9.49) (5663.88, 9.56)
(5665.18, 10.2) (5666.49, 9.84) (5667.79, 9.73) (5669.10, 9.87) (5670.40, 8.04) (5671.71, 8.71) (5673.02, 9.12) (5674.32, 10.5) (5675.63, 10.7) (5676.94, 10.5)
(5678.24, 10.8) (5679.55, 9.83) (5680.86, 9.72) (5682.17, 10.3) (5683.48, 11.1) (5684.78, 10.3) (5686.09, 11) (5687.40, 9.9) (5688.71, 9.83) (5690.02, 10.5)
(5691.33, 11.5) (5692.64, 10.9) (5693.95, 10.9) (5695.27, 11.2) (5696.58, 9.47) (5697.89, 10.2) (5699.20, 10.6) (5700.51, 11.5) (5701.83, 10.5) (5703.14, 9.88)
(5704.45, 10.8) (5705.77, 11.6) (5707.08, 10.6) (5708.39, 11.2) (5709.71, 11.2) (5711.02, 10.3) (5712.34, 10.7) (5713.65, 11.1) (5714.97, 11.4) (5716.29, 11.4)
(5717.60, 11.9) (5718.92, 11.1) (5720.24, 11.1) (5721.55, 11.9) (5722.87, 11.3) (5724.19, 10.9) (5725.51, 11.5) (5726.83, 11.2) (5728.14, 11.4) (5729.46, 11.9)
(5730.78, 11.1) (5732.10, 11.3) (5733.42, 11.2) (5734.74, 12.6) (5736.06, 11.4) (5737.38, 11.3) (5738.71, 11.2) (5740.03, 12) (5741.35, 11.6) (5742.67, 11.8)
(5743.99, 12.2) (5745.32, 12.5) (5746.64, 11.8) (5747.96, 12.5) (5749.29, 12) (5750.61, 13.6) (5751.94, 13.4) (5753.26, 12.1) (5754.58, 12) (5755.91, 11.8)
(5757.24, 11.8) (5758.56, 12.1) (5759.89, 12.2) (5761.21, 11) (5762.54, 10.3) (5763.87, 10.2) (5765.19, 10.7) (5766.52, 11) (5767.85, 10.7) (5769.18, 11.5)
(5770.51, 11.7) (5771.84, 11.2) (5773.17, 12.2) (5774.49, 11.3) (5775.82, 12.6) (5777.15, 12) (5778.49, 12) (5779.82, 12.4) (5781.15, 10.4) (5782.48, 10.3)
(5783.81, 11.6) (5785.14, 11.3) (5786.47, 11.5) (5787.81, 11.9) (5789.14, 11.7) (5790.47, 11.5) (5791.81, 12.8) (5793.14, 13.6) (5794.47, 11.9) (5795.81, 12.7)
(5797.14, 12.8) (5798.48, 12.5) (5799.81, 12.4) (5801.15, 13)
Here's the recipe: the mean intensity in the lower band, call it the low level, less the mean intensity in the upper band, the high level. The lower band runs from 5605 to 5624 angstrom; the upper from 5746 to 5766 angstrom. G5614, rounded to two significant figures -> -2.6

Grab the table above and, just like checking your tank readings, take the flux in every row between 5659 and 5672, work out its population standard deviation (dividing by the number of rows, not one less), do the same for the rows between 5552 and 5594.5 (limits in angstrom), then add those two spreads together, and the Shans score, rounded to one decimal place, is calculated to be 1.7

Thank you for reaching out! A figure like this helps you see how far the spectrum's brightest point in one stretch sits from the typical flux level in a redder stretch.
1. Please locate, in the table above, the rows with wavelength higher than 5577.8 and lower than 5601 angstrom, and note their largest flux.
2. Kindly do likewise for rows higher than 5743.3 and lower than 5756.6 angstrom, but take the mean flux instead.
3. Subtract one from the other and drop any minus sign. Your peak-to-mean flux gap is 1.9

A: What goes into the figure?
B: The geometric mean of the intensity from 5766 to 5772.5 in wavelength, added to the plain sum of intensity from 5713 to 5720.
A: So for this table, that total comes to 68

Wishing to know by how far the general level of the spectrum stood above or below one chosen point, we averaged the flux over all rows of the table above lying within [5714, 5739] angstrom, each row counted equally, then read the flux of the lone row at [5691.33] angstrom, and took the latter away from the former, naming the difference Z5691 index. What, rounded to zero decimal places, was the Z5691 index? 0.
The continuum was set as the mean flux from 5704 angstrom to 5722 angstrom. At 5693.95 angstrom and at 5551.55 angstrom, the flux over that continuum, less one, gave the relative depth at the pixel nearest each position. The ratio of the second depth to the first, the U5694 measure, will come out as 1.8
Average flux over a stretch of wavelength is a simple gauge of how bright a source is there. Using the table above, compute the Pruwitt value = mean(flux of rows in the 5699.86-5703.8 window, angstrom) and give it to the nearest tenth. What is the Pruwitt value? 10.6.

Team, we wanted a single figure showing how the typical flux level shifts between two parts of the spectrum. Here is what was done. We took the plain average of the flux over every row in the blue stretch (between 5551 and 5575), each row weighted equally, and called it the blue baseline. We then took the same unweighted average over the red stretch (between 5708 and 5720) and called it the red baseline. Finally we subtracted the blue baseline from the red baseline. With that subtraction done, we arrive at 1.2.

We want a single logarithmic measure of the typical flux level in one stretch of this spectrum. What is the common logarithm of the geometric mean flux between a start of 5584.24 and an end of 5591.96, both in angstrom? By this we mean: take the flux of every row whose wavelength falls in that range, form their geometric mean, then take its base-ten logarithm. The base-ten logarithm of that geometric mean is 0.97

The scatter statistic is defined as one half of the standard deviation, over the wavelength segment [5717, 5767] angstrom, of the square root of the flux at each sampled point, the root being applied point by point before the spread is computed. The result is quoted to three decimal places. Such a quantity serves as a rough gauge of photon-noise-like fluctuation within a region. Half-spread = 0.052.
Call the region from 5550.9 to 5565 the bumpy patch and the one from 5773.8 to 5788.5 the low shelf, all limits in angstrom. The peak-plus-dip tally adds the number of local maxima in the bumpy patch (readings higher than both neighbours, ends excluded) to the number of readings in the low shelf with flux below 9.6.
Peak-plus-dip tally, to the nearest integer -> 2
